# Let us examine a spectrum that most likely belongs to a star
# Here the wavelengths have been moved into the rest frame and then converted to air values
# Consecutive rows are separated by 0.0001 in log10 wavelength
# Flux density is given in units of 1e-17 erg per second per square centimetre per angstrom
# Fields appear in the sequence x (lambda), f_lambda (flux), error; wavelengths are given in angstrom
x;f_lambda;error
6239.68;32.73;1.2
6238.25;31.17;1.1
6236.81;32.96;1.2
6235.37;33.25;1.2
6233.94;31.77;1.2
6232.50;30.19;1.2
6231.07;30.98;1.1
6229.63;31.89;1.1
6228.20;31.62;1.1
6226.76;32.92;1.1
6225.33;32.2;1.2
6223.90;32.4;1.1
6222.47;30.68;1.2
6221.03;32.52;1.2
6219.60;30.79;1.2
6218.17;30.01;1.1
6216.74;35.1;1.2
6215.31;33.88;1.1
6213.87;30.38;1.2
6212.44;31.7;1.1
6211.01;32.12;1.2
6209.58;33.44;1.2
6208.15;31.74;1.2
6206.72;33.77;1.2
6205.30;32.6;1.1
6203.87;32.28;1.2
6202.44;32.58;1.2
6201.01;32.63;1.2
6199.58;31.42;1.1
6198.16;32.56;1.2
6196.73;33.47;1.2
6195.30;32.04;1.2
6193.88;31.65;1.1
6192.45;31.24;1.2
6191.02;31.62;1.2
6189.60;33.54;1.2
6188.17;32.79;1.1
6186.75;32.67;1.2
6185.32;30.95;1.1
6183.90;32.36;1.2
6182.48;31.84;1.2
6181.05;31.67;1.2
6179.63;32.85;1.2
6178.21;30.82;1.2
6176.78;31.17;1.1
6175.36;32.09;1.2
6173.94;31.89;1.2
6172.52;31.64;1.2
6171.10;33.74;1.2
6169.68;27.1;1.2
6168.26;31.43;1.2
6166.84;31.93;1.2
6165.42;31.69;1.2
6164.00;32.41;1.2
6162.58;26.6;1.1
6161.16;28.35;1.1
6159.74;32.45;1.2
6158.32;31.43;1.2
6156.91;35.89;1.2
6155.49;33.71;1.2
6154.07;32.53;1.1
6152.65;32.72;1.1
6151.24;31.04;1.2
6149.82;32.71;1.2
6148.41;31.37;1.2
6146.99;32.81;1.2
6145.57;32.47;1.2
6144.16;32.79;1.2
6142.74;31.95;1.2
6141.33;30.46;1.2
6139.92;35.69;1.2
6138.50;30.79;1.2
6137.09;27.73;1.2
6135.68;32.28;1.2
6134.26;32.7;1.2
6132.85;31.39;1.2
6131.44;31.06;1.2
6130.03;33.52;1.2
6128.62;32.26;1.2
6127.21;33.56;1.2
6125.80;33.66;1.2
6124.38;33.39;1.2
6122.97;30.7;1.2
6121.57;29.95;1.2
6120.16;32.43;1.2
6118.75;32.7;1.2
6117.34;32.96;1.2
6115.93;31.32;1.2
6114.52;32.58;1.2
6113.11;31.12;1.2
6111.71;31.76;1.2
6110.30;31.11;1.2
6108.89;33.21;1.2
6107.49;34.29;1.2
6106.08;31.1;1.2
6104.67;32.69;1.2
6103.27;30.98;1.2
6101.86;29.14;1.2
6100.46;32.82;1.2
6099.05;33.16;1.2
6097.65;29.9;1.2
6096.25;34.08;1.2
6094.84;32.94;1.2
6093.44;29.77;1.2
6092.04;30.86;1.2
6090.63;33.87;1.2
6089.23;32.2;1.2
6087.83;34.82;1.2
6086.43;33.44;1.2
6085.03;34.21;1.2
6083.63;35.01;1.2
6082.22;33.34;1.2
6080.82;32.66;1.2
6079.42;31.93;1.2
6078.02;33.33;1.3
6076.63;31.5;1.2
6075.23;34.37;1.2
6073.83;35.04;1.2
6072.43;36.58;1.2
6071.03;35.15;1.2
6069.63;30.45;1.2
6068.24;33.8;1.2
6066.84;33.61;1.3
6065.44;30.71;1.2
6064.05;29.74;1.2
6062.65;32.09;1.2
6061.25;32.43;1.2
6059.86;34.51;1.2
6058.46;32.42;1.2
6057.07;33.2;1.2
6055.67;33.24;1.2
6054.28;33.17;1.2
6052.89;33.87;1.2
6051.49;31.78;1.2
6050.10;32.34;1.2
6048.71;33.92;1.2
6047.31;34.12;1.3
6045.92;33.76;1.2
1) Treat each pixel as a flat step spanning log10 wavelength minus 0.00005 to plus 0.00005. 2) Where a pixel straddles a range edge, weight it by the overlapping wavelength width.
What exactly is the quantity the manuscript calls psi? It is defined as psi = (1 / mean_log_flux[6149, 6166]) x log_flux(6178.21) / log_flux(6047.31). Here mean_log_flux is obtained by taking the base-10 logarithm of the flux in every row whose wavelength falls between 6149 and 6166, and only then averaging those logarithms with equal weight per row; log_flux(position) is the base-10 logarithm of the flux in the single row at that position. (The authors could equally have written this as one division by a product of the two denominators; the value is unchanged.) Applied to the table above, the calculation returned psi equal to 0.647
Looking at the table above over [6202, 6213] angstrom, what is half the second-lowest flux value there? 15.9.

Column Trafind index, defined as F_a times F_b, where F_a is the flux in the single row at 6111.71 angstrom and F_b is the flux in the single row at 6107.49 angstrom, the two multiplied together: 1089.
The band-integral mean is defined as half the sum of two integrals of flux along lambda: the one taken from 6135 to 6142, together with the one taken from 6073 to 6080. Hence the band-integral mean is 227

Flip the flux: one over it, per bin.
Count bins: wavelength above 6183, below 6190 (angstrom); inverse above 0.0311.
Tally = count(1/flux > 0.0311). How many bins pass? 1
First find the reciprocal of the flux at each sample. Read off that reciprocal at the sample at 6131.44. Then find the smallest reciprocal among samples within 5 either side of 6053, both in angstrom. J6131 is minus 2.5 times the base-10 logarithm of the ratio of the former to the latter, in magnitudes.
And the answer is -0.10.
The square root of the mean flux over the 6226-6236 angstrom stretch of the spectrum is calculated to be 5.64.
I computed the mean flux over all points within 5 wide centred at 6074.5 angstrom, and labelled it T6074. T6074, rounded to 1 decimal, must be 34.4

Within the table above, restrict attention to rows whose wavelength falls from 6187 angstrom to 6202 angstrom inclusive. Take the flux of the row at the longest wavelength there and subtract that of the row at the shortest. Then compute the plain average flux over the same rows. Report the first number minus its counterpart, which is -32.5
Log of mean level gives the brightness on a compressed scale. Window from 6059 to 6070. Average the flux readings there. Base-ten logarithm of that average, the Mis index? 1.51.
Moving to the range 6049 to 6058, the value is 1.52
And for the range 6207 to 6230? 1.51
